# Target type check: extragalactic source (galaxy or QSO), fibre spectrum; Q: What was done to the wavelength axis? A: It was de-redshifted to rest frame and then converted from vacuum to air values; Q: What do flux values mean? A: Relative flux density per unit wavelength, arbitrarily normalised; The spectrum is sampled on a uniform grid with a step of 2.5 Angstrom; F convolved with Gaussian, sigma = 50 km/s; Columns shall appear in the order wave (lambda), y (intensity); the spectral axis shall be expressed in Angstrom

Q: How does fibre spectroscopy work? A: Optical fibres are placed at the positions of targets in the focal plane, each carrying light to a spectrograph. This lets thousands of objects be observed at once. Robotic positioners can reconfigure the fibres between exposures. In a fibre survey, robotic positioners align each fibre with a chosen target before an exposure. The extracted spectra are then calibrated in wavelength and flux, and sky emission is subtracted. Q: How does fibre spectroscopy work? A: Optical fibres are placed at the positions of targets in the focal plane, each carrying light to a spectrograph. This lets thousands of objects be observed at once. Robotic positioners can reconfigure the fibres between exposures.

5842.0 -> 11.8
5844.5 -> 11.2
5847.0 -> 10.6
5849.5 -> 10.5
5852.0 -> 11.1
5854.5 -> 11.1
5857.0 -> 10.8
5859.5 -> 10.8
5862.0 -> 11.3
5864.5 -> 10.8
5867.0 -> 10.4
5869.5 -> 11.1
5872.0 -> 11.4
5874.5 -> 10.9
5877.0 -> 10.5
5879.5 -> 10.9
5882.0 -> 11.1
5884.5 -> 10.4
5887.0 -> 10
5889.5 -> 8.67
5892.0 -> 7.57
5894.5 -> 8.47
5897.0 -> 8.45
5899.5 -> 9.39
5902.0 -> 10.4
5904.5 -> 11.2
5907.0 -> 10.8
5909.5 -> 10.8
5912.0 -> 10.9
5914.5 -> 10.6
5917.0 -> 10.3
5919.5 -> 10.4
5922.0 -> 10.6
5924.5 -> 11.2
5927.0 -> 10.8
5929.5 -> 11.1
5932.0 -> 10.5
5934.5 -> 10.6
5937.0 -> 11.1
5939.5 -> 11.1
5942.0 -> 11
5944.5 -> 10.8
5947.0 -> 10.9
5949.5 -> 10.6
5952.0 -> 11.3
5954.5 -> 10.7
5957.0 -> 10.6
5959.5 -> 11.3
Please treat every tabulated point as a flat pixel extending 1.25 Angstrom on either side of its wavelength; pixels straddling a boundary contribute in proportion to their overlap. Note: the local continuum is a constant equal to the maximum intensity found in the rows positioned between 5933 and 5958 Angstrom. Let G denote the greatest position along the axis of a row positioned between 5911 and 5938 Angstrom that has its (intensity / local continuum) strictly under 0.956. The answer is 5934.5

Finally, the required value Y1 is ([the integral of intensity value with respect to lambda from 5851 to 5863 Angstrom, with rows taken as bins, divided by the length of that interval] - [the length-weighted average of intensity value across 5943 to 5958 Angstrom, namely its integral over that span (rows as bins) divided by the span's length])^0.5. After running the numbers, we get 0.43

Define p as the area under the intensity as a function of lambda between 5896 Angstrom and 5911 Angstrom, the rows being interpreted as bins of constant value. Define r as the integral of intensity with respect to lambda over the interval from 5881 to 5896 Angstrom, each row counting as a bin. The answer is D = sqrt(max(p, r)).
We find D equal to 12.4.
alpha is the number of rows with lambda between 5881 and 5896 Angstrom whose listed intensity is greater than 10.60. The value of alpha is 1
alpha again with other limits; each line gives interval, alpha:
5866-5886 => 5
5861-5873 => 4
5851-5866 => 6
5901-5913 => 4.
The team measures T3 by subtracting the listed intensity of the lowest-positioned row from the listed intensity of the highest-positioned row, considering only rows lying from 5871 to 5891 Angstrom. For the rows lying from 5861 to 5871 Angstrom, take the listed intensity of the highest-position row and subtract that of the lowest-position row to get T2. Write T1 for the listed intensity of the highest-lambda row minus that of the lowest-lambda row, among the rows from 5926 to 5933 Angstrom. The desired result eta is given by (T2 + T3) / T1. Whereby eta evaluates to 9.8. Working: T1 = -0.3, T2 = -0.2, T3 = -2.7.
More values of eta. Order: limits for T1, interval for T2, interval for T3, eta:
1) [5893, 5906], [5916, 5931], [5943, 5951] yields 0.2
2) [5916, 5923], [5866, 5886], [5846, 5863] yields 2.3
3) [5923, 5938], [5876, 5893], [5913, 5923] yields 29.3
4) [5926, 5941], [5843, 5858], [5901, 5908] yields 0.0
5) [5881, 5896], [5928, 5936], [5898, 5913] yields -0.4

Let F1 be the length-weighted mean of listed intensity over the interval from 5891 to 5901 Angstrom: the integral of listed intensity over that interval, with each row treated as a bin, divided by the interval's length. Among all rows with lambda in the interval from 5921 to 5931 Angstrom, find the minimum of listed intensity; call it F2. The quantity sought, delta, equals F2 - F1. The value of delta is 2.1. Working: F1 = 8.54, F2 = 10.6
